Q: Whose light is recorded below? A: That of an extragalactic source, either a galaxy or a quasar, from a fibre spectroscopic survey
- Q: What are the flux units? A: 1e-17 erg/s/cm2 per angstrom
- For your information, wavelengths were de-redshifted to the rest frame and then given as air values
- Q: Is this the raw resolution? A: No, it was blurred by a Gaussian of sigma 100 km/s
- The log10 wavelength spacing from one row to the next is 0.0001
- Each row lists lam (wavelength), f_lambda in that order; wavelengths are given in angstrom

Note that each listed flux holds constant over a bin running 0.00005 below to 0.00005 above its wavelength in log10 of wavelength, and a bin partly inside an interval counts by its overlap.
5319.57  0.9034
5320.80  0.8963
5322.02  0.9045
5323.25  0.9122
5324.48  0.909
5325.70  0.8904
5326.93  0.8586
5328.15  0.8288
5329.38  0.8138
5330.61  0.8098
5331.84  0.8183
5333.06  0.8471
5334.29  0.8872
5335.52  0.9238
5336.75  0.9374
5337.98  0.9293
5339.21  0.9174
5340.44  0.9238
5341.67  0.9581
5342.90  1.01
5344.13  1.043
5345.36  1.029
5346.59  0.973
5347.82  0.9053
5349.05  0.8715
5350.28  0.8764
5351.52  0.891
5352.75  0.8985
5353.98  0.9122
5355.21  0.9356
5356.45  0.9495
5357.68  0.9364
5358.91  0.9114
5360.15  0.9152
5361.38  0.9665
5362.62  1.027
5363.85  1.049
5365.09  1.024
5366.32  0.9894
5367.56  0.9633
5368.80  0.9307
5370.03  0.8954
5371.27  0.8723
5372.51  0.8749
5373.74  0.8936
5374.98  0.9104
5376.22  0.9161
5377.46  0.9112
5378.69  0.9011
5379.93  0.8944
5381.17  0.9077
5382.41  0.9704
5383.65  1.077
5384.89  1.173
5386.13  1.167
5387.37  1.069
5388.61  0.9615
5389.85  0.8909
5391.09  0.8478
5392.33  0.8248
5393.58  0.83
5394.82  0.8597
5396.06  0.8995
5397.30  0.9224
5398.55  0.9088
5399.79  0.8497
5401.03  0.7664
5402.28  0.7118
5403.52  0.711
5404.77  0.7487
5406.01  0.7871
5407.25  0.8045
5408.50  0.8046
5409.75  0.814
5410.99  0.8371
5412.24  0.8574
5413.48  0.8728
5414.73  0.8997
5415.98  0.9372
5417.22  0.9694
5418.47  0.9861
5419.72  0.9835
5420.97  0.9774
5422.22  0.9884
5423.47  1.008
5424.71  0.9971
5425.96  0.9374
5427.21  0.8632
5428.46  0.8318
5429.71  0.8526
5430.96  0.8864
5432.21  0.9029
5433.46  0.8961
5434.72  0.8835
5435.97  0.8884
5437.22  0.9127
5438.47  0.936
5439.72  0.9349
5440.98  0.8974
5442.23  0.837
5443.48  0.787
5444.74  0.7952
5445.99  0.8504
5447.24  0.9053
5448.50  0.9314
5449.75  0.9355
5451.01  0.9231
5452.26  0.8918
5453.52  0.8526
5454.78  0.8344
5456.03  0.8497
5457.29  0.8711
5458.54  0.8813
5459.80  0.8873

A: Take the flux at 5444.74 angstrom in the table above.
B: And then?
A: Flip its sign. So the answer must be -0.80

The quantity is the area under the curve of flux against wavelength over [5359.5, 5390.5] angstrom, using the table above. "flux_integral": 29.9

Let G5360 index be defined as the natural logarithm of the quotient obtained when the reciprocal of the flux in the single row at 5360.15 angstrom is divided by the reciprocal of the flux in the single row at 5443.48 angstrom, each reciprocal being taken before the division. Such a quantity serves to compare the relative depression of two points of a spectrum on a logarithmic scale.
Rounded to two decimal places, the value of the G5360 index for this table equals -0.15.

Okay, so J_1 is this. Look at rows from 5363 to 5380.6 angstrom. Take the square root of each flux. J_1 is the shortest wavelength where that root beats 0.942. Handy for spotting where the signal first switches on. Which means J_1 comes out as 5363.85 angstrom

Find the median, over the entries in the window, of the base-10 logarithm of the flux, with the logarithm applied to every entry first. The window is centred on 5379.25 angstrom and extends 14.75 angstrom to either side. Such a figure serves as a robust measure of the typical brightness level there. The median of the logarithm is -0.041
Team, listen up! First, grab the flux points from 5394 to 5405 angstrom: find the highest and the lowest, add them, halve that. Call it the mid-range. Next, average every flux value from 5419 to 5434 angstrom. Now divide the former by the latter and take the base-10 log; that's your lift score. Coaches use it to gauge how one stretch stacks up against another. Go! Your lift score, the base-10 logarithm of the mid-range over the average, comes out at -0.055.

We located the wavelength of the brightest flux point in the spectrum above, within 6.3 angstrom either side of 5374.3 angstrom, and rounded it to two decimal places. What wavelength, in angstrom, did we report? 5368.80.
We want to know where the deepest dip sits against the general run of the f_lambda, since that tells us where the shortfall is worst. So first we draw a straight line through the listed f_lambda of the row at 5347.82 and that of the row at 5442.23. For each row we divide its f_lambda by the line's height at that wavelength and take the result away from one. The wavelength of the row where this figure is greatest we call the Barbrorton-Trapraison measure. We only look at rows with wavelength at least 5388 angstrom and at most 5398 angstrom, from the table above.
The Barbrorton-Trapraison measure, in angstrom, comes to 5392.33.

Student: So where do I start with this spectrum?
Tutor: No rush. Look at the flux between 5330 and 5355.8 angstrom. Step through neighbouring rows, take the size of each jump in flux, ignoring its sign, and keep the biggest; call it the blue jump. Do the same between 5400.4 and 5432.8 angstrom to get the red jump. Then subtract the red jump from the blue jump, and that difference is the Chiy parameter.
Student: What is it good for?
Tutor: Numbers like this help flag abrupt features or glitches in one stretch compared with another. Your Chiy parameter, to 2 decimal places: -0.01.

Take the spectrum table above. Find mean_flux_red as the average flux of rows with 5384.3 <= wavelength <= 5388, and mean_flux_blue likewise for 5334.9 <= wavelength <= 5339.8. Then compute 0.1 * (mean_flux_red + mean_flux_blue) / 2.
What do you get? 0.103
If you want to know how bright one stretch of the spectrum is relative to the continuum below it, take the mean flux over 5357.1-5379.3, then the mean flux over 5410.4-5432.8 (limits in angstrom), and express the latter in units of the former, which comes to 0.98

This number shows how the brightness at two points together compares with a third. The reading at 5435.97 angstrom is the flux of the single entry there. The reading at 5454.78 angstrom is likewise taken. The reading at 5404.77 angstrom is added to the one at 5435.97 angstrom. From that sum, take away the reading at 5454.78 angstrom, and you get 0.80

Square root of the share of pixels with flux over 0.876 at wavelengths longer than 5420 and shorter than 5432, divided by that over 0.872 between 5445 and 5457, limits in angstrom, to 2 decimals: 1.10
